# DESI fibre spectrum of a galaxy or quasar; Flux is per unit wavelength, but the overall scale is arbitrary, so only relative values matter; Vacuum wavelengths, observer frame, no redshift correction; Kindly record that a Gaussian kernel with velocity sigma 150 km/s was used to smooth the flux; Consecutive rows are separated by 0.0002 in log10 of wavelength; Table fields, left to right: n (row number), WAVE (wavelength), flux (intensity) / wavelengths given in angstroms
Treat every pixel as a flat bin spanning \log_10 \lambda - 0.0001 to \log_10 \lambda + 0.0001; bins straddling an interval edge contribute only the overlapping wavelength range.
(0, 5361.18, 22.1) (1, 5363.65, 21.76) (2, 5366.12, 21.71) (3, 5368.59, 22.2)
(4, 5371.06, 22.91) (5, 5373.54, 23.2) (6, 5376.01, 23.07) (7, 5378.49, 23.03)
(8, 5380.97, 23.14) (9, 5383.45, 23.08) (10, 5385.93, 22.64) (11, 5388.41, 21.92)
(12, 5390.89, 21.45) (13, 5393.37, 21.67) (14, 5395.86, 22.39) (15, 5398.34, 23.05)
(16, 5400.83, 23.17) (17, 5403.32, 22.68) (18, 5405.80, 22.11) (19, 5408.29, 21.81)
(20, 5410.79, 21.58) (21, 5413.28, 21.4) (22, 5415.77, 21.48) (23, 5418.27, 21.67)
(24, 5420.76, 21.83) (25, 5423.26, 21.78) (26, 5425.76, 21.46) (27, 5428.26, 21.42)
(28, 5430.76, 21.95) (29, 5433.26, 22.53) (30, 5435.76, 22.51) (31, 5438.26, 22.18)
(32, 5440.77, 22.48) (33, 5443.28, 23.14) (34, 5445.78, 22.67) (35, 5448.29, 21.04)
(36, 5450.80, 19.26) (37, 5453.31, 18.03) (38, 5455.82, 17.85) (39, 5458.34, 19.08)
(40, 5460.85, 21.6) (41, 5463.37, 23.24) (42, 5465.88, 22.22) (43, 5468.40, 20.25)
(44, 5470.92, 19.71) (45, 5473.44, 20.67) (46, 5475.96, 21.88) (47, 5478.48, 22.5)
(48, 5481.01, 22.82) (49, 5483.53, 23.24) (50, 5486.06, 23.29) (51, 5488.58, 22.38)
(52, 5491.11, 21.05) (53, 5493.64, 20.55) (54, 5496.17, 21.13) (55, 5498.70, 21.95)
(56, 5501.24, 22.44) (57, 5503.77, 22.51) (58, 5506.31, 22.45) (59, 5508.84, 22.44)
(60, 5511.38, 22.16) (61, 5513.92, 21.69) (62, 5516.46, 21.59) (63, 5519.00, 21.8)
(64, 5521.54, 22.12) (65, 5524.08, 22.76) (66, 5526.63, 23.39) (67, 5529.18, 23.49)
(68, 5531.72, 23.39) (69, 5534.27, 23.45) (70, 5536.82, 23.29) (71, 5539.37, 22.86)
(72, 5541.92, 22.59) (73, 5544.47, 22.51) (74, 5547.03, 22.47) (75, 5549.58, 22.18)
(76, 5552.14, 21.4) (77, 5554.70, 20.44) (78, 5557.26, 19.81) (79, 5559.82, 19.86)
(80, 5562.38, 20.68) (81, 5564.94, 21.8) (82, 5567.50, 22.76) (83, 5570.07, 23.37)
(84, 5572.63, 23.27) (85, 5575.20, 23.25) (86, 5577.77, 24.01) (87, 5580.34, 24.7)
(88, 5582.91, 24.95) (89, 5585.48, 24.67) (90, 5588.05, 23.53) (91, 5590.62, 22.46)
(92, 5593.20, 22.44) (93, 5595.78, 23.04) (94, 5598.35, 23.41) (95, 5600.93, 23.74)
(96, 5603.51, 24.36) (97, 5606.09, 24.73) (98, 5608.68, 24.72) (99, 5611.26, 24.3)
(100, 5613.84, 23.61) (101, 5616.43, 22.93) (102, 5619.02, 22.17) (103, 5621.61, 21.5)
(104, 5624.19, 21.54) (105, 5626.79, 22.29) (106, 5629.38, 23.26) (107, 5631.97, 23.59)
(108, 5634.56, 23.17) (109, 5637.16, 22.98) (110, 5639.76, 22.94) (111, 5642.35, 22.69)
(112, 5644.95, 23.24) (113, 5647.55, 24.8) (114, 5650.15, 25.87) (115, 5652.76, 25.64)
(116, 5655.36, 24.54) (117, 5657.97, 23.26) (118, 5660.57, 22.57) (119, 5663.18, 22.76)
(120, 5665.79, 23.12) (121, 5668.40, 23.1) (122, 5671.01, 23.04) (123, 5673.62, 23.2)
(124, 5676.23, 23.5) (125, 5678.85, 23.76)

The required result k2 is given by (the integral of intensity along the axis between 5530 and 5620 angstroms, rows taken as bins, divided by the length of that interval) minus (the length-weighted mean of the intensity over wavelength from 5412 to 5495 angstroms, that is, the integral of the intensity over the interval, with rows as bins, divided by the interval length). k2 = 1.5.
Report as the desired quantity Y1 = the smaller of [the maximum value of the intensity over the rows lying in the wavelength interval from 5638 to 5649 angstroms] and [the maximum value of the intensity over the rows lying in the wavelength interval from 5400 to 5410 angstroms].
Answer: 23.2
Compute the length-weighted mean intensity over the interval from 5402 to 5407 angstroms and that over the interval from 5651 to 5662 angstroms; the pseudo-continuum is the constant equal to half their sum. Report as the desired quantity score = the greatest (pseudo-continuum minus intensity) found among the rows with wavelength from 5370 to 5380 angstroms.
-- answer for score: 0.3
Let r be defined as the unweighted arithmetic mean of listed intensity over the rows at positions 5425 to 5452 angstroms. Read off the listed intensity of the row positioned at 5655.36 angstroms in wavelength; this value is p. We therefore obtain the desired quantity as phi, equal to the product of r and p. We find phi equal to 537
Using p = 24.54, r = 21.9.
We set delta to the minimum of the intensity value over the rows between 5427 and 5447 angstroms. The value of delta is 21.42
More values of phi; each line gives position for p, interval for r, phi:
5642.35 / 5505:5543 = 514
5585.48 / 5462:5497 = 537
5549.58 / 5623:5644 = 506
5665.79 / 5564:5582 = 539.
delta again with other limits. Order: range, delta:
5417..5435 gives 21.42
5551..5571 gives 19.81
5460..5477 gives 19.71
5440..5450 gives 21.04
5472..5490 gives 20.67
